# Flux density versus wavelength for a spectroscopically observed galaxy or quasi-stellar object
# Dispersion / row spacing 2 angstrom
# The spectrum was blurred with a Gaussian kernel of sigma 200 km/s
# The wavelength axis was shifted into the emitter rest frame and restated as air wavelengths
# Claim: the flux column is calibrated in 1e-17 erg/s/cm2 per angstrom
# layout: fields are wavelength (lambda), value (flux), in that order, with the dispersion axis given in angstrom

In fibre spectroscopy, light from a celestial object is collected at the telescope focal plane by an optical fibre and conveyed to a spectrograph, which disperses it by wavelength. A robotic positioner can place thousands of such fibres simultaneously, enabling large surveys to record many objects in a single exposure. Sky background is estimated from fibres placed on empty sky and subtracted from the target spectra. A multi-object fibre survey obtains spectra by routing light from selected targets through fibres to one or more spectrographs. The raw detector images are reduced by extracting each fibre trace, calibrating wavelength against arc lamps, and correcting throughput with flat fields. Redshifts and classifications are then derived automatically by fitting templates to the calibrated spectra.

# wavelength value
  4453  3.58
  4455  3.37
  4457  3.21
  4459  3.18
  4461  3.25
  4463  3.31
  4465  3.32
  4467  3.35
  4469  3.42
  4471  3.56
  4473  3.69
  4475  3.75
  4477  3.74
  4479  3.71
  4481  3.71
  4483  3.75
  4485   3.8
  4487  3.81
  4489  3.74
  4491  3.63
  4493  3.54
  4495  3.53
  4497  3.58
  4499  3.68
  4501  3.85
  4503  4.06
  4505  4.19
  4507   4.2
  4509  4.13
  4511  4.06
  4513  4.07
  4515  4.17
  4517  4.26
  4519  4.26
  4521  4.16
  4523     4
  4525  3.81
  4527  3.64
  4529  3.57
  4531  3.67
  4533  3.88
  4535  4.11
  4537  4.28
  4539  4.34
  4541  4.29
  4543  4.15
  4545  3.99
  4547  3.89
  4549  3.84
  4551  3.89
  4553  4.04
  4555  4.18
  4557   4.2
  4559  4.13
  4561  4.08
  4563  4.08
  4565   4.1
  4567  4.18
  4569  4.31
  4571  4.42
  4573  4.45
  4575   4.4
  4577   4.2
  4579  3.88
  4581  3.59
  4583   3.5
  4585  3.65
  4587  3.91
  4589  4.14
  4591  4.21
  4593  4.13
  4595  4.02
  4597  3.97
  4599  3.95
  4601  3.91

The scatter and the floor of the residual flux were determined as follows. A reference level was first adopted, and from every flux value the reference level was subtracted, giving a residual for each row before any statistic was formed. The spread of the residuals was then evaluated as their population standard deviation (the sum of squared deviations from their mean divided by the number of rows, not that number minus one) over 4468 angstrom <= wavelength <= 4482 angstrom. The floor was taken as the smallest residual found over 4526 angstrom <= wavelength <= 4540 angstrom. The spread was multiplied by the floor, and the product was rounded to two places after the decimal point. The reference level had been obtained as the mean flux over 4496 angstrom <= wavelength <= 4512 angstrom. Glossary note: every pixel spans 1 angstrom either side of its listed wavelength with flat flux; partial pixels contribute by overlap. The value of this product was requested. -0.04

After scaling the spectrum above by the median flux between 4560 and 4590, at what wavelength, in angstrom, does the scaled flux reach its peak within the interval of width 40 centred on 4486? 4505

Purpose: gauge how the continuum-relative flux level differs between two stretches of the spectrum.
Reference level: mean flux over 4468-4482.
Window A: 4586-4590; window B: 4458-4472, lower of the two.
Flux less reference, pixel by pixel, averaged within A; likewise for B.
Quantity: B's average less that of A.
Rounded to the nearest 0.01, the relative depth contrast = -0.68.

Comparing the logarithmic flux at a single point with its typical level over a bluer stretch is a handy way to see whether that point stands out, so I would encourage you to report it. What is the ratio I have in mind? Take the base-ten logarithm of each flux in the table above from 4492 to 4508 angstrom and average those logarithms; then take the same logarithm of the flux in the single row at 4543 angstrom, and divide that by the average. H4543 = 1.06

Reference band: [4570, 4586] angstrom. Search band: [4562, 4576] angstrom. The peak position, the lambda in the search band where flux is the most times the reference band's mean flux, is 4573 angstrom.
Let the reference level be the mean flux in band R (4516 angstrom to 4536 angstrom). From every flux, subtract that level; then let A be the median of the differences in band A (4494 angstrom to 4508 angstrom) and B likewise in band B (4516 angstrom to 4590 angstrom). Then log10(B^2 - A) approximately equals -0.95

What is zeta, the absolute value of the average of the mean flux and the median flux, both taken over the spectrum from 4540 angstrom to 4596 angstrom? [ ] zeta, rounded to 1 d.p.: 4.1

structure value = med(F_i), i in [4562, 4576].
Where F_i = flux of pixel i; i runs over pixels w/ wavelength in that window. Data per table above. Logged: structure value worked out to 4.31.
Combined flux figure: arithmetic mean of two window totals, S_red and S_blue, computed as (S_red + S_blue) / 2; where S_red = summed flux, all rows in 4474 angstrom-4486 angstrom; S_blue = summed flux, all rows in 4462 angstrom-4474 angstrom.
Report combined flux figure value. 21.6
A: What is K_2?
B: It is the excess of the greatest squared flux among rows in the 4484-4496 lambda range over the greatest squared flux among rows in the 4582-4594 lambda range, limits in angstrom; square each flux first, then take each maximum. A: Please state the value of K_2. -3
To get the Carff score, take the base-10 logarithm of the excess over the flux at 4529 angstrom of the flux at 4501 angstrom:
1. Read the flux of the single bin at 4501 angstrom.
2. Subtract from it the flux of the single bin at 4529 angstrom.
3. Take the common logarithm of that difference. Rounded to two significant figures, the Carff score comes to -0.55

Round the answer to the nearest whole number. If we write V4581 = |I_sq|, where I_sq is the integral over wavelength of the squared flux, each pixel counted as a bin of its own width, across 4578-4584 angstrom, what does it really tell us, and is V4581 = 80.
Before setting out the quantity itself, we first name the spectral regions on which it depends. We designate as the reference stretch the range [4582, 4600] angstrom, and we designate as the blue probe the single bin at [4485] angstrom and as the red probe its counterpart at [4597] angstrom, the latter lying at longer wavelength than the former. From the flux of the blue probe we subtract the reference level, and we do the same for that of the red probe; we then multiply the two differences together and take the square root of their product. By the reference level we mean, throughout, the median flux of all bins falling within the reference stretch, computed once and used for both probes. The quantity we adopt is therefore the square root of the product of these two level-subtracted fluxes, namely 0.0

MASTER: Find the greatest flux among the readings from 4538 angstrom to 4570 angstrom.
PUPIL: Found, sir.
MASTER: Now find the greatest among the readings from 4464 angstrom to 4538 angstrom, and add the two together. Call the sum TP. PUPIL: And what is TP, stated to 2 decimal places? 8.62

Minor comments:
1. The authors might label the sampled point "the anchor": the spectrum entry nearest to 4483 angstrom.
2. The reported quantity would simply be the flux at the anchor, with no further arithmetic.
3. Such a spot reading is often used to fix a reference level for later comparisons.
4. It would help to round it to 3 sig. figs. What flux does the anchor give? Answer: 3.75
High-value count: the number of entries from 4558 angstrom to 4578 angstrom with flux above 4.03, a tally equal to 10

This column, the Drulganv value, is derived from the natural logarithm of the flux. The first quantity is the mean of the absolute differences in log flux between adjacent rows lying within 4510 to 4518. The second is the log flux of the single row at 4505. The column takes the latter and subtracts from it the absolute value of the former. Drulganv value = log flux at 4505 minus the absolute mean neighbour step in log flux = 1.42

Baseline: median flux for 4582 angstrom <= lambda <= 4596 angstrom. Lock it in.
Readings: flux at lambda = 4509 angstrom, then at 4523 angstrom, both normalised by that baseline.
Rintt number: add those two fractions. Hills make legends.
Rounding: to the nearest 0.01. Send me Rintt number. 2.02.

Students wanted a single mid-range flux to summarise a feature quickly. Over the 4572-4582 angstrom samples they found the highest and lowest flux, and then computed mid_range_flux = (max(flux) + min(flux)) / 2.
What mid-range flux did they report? 4.02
